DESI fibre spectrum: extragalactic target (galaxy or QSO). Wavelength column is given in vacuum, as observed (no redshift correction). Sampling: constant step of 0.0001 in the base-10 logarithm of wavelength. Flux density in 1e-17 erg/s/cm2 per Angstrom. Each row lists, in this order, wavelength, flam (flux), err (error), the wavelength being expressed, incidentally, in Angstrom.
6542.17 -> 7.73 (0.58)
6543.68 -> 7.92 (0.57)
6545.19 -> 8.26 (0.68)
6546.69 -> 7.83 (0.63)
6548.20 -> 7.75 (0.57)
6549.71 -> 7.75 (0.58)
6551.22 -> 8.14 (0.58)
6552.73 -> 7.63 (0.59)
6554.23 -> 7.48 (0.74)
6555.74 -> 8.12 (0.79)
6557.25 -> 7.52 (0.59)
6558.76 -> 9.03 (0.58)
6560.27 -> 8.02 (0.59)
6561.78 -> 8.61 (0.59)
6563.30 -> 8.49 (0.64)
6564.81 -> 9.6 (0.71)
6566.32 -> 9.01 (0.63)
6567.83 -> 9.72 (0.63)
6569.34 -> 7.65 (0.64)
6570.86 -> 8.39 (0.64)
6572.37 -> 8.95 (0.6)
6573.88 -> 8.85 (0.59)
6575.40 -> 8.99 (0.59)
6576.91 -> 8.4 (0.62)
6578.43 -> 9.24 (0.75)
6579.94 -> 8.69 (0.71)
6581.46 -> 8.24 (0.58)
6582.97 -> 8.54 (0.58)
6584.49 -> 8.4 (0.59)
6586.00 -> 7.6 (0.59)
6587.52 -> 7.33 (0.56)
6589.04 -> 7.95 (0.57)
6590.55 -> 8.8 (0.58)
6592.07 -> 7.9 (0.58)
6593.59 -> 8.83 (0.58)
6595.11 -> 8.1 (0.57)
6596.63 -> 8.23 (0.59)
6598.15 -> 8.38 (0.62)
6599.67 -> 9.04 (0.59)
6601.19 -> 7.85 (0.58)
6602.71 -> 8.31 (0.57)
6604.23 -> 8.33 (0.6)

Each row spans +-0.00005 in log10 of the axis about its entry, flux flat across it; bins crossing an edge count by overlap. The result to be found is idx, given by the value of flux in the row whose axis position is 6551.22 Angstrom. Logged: 8.14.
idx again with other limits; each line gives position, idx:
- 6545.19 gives 8.26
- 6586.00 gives 7.6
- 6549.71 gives 7.75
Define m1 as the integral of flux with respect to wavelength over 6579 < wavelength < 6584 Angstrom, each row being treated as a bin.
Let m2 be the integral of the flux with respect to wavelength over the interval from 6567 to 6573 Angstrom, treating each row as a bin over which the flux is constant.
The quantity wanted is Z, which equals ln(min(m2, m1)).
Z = 3.8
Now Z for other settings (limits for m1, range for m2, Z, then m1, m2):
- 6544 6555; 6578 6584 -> 3.9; 86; 52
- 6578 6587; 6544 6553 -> 4.3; 76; 71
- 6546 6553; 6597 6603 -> 3.9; 55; 50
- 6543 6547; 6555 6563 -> 3.5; 32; 66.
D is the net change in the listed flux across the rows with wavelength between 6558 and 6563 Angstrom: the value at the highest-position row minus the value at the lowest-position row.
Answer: -0.42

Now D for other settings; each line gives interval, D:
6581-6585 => 0.16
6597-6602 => -0.53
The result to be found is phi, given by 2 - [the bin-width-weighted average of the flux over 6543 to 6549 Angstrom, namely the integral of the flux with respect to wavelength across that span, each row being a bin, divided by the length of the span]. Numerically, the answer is -5.94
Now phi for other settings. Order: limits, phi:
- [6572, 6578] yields -6.81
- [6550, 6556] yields -5.82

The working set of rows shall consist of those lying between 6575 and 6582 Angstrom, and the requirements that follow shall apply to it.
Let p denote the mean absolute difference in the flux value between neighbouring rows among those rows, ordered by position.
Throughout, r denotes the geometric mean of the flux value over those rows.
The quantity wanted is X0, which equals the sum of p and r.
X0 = 9.3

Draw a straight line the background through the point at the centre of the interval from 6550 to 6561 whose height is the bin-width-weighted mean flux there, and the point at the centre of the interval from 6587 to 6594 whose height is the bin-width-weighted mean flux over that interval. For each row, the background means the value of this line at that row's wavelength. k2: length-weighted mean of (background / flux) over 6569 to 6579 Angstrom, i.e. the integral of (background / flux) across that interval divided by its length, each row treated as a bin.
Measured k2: 0.93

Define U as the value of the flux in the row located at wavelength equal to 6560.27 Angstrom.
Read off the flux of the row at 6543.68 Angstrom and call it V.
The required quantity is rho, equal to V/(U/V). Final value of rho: 7.82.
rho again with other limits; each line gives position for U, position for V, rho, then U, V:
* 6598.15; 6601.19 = 7.35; 8.38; 7.85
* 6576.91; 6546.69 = 7.30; 8.4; 7.83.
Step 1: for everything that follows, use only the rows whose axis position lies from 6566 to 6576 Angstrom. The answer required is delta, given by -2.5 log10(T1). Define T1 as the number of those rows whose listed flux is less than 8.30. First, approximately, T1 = 1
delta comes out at 0.0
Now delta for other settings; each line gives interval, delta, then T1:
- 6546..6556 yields -2.1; 7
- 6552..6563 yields -1.7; 5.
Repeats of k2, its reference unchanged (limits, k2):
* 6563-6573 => 0.92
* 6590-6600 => 0.97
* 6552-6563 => 0.99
